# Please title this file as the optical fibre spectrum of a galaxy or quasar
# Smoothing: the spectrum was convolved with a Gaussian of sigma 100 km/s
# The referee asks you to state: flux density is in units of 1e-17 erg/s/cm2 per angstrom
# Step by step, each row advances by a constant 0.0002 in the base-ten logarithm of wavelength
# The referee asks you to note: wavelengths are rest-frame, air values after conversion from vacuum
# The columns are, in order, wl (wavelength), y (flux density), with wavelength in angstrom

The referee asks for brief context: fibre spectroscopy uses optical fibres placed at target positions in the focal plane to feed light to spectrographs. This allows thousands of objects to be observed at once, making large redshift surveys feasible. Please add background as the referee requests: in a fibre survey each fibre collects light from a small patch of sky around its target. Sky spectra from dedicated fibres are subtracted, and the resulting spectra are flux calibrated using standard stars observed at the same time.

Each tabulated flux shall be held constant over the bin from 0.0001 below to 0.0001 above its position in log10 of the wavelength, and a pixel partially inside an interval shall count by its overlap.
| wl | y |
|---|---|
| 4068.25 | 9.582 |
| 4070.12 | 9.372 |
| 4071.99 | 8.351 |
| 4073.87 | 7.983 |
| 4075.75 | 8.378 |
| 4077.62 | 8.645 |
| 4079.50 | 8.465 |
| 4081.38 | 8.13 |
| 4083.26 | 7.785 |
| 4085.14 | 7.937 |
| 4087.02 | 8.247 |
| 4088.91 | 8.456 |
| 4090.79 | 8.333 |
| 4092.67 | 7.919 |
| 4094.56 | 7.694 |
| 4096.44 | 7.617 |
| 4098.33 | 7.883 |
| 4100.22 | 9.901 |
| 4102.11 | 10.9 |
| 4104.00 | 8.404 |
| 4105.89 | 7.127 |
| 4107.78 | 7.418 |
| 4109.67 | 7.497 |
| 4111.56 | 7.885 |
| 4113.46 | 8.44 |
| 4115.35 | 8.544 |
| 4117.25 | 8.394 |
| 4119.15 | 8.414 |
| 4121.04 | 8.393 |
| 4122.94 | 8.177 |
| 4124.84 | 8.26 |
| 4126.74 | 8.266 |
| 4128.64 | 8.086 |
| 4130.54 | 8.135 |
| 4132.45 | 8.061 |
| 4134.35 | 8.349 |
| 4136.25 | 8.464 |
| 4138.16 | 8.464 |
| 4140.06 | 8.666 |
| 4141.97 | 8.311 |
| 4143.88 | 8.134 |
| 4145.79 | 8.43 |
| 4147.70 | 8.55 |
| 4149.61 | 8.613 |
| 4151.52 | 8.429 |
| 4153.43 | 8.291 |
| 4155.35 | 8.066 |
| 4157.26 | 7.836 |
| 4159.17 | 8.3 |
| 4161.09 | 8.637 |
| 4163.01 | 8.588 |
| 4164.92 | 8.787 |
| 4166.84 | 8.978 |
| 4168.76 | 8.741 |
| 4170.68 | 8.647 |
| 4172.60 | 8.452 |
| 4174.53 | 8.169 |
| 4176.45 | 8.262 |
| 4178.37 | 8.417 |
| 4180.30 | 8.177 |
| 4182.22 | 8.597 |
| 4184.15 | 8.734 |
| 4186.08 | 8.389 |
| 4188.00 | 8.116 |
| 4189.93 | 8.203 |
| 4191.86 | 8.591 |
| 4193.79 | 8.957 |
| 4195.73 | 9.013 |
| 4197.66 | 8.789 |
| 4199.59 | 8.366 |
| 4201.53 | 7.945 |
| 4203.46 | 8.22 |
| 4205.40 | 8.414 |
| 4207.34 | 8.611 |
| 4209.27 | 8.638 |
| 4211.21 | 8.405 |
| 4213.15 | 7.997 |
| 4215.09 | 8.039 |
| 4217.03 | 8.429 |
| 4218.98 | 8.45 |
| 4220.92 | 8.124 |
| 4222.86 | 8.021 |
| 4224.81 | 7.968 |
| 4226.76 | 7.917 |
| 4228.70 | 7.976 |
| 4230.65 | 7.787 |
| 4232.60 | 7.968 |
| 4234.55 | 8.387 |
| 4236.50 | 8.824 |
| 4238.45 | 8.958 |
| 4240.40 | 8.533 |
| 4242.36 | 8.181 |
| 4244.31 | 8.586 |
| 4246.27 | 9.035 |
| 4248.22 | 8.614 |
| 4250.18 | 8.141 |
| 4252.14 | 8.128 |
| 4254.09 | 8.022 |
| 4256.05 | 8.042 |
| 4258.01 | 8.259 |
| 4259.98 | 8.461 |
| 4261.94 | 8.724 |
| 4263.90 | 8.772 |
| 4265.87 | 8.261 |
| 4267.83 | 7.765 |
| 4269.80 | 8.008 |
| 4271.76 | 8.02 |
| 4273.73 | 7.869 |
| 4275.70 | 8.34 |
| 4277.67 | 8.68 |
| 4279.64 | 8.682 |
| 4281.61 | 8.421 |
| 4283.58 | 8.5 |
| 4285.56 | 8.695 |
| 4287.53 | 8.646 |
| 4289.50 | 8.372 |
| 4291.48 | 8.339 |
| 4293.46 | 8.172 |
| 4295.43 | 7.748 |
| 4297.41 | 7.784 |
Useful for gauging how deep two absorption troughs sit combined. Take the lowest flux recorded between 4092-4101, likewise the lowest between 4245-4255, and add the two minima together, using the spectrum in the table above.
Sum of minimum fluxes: 15.6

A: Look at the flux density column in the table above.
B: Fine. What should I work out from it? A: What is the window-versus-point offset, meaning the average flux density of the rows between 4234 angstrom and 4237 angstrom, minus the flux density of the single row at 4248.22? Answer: 0.0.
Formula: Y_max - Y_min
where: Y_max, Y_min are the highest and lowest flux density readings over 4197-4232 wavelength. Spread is 1.0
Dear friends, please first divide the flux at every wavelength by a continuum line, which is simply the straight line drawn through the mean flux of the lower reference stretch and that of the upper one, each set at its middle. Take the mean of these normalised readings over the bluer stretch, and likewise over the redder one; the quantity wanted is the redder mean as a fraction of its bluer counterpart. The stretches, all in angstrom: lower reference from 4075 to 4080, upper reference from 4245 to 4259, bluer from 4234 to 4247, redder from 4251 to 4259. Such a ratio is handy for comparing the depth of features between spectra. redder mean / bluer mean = 0.94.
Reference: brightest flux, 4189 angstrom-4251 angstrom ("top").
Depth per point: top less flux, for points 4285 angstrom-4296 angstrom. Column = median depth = 0.68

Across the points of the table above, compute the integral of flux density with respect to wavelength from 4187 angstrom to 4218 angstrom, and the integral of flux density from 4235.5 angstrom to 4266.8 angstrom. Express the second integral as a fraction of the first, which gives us 1.02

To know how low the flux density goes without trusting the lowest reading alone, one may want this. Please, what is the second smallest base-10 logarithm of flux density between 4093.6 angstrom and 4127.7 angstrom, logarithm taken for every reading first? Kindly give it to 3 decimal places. 0.870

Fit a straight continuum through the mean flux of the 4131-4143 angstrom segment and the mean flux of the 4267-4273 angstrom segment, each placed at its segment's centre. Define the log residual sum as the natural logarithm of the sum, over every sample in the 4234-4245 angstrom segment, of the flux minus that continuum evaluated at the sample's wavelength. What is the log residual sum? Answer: 1.2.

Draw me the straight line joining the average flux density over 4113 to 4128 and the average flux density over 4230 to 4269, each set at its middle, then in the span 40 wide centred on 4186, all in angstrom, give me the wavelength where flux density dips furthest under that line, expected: 4201.53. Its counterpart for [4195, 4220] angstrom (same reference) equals 4201.53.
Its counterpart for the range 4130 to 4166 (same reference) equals 4157.26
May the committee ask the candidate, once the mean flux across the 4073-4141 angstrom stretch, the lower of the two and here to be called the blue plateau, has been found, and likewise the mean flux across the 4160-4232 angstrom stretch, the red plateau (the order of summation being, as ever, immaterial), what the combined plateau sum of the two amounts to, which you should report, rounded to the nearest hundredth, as 16.66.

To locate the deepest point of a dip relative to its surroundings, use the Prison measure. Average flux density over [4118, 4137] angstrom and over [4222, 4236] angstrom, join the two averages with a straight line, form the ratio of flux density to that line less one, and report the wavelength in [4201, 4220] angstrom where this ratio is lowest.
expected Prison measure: 4201.53 angstrom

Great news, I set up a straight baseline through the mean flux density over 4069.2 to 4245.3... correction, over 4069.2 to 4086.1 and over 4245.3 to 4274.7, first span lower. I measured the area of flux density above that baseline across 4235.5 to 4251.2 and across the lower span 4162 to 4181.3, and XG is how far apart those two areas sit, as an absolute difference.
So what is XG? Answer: 1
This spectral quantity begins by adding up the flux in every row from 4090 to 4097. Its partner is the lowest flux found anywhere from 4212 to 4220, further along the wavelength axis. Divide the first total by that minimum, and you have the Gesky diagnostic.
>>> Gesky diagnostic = 3.95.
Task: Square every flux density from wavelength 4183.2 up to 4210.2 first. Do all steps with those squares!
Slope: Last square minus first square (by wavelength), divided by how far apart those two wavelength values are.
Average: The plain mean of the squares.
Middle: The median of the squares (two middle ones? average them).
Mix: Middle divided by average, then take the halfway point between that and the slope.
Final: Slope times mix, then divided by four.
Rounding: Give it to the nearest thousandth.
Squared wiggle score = -0.008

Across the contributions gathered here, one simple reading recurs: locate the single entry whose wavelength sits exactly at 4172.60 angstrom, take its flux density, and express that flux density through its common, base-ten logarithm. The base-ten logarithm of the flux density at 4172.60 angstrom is 0.93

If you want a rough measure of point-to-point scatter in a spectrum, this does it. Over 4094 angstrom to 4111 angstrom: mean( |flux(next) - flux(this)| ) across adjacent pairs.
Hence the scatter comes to 0.938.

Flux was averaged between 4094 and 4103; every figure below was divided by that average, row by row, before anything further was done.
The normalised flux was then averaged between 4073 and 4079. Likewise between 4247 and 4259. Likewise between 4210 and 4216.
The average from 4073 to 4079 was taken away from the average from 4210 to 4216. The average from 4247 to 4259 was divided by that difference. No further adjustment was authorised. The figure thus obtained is -44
